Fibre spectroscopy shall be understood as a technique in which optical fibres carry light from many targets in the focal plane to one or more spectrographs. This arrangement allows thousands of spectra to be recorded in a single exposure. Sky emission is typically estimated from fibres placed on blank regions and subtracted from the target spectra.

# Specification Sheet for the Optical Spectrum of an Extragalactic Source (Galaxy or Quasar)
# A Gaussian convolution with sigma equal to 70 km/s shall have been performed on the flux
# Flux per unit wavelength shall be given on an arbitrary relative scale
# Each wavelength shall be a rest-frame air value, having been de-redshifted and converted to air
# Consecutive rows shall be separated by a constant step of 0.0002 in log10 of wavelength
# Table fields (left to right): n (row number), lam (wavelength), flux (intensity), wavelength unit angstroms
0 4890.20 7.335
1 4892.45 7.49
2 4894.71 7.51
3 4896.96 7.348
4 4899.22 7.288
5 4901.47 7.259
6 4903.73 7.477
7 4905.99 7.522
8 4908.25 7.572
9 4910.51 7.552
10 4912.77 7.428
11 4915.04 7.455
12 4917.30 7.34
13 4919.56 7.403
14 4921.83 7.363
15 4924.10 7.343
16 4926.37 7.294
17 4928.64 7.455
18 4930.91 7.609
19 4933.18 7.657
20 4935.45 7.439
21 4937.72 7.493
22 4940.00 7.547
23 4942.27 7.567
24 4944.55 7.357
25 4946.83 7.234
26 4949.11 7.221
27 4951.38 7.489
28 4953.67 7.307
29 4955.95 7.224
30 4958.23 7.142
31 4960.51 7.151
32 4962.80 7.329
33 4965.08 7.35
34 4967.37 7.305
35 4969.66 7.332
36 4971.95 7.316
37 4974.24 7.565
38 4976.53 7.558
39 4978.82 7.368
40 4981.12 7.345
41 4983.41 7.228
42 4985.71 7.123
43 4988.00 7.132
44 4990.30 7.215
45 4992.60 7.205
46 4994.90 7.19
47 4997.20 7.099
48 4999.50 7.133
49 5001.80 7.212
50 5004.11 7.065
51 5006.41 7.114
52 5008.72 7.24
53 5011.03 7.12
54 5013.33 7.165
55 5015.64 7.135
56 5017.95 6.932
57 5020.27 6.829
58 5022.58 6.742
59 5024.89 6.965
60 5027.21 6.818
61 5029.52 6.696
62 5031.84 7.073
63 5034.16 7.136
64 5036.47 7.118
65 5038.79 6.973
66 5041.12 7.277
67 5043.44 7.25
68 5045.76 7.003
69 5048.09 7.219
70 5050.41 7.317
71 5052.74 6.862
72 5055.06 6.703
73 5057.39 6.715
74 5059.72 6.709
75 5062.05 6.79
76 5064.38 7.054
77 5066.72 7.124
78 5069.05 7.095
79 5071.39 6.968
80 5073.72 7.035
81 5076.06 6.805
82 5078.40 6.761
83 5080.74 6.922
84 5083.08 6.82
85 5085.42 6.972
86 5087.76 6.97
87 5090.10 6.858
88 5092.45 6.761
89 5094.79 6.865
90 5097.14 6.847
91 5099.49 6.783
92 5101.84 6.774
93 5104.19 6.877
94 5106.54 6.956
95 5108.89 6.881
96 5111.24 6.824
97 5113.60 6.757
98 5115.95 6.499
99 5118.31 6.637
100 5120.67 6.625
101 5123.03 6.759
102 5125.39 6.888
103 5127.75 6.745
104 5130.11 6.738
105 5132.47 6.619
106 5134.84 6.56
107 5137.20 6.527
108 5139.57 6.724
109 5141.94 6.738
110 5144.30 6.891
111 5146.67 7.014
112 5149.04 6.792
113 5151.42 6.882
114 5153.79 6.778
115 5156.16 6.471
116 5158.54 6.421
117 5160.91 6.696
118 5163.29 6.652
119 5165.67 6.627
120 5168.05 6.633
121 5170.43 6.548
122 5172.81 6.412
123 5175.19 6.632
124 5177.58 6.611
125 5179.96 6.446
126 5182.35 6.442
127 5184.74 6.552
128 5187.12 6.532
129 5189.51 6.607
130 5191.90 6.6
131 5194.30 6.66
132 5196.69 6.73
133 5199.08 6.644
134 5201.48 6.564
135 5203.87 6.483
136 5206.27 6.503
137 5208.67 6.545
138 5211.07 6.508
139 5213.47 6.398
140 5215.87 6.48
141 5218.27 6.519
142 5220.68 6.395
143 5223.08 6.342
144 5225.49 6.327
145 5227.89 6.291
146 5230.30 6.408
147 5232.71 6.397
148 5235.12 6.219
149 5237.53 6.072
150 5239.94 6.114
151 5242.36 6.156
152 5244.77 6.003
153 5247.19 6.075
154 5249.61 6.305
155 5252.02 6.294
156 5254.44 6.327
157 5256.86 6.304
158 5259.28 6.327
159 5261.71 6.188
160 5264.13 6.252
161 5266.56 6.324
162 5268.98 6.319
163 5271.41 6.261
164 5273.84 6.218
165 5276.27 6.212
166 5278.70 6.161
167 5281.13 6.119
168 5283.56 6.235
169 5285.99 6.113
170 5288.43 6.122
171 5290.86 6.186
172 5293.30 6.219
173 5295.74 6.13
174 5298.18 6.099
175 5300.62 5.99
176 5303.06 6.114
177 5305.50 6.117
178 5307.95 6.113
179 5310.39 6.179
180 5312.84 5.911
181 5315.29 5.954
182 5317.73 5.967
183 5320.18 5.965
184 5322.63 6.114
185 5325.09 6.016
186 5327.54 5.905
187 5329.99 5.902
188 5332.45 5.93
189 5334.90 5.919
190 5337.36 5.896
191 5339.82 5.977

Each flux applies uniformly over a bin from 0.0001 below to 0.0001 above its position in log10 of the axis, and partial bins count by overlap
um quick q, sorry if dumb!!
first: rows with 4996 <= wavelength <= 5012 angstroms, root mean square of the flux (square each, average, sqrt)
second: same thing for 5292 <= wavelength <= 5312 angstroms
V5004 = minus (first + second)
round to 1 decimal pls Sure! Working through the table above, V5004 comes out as -13.3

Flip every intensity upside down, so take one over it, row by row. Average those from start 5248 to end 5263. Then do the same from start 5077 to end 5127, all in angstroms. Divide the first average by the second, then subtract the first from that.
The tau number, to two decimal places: 0.92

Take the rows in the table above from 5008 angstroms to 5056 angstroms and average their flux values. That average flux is 7.03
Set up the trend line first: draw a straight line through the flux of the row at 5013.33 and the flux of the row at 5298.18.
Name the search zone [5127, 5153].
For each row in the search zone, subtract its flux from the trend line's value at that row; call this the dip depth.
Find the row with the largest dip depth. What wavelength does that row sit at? 5137.20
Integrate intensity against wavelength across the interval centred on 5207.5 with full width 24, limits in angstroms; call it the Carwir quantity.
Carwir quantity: 157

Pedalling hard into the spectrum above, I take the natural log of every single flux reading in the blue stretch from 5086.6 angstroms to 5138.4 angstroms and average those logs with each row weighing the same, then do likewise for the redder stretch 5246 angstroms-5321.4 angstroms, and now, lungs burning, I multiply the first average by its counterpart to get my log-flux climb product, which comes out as 3.48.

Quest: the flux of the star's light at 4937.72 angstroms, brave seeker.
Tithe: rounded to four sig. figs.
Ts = 7.493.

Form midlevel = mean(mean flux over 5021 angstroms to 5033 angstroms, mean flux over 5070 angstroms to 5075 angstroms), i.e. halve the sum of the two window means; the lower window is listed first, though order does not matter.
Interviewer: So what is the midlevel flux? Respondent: 6.93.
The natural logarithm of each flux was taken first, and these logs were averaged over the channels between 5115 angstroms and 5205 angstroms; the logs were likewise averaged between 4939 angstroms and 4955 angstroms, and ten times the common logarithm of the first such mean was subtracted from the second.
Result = -0.77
